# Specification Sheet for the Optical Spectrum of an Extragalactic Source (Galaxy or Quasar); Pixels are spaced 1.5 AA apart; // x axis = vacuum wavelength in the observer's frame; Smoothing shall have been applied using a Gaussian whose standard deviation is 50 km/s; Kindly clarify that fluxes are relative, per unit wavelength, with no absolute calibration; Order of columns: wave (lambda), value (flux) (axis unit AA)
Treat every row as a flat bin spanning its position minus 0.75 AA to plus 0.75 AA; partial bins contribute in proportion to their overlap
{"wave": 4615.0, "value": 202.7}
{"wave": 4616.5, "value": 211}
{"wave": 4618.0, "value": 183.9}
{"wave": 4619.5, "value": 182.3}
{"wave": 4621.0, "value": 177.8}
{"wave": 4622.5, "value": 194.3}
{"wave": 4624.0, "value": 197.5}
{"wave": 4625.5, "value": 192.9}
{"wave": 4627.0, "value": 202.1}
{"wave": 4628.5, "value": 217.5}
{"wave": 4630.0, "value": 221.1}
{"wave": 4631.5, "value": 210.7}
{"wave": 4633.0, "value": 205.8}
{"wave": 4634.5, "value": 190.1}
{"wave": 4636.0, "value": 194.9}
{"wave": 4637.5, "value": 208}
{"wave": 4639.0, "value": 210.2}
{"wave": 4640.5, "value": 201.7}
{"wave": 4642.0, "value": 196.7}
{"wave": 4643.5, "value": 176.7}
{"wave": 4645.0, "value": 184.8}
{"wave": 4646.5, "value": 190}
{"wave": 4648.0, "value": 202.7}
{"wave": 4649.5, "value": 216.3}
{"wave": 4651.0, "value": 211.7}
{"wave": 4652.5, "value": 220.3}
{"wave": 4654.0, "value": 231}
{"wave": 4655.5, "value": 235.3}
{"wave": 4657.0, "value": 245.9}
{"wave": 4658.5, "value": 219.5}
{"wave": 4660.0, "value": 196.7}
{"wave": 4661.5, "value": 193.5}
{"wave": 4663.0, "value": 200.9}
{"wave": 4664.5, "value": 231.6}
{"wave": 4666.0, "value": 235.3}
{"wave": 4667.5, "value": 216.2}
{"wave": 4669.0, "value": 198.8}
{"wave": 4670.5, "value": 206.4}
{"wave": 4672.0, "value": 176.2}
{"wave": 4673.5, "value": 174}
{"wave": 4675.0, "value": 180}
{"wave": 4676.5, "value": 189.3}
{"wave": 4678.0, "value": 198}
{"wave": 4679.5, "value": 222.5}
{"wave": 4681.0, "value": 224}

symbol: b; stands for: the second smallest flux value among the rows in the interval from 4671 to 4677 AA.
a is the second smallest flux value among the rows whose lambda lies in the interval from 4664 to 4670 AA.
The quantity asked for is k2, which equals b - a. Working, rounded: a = 216.2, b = 176.2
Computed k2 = -40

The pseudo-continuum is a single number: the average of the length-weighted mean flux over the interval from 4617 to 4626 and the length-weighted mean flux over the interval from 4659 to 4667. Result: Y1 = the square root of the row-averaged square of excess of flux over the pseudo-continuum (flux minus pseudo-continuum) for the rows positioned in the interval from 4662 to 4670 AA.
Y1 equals 22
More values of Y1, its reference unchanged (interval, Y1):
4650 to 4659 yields 29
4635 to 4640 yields 8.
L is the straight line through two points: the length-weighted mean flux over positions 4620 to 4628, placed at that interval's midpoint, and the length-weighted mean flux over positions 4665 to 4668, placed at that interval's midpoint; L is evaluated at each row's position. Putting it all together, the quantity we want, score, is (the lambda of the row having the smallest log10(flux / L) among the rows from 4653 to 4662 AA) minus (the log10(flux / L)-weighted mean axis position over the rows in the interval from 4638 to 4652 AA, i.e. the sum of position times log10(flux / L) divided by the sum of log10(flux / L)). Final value 16.6 AA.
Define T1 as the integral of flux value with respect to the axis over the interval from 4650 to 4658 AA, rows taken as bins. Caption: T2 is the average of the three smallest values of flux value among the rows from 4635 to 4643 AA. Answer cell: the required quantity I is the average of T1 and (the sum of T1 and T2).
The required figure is 1924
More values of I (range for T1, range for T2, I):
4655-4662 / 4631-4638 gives 1628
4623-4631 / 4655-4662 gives 1750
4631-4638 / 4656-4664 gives 1508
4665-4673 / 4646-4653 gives 1751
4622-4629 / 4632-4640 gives 1502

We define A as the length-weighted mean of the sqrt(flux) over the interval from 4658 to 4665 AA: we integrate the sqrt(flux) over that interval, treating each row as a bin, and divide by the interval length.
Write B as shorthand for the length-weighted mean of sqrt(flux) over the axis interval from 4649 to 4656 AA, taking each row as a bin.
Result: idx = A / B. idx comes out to 0.964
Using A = 14.4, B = 14.9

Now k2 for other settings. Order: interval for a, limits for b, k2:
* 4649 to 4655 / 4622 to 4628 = -22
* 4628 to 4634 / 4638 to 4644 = -14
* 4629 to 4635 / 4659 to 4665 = -9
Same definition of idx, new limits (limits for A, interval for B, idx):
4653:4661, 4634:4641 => 1.055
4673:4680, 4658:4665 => 0.963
